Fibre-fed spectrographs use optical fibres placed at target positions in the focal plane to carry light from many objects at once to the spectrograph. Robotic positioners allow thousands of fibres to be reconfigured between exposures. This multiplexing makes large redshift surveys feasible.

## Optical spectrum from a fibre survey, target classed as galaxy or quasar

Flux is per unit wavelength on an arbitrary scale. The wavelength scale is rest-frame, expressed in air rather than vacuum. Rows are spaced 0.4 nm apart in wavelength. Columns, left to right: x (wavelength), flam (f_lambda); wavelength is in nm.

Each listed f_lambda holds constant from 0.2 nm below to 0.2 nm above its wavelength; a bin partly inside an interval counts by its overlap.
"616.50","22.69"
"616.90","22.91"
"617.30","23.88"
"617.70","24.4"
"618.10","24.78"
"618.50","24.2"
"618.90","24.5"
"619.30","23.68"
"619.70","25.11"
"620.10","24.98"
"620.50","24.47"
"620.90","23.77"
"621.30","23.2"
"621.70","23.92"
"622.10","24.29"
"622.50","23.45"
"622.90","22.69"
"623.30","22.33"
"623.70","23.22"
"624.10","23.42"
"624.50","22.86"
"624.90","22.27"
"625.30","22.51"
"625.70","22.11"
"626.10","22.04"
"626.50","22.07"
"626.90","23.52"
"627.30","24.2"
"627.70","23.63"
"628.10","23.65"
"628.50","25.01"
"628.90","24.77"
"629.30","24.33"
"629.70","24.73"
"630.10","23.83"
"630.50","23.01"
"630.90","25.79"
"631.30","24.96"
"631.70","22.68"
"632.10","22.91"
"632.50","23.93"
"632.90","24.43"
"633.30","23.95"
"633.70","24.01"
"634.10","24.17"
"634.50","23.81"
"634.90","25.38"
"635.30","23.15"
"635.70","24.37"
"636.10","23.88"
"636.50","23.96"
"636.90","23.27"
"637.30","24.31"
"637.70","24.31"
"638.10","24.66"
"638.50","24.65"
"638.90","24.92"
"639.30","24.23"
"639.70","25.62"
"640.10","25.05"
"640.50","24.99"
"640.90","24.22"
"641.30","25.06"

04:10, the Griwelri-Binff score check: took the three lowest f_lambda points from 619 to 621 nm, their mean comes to 24.0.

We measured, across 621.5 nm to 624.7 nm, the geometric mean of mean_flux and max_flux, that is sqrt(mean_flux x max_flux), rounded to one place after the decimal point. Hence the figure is 23.8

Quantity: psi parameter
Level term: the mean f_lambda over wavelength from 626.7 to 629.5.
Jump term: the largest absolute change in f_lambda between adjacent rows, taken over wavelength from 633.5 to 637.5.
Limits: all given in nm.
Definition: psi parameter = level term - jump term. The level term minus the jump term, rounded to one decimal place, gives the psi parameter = 21.9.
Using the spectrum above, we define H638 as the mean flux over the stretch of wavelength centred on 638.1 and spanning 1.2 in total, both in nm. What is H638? 24.5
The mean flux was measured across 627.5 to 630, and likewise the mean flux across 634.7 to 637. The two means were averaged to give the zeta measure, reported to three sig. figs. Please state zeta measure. 24.2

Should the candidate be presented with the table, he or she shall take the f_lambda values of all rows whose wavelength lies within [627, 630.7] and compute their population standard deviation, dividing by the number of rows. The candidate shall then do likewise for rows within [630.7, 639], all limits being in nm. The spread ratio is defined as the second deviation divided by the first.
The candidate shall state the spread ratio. 1.22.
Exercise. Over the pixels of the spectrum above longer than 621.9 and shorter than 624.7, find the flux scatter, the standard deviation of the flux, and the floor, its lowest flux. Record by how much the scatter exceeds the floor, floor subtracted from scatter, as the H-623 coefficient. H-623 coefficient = -21.7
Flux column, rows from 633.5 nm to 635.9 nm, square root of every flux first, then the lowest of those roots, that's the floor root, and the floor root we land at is 4.81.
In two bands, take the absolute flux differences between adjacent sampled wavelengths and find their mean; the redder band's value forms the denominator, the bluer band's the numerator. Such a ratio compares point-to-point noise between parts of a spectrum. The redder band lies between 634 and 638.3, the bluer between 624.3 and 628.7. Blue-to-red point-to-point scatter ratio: 0.7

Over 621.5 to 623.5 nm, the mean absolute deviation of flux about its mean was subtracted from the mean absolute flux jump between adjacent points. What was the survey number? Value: -0.08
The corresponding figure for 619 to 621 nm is 0.15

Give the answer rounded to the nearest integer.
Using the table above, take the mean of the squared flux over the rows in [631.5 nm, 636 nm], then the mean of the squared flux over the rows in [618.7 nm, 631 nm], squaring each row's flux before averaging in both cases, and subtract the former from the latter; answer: -11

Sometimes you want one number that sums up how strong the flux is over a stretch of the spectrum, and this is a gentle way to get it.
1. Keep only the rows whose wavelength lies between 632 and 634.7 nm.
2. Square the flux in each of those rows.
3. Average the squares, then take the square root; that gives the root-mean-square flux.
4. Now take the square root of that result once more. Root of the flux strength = 4.888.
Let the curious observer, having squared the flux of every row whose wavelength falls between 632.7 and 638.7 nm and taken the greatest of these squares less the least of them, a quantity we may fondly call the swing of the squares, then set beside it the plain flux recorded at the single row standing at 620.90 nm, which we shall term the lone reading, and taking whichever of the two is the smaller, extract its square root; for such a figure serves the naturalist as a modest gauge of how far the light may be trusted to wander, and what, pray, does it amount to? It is 4.88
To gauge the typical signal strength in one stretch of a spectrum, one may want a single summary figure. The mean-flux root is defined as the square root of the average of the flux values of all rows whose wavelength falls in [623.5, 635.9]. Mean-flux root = 4.87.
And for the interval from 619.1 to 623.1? 4.89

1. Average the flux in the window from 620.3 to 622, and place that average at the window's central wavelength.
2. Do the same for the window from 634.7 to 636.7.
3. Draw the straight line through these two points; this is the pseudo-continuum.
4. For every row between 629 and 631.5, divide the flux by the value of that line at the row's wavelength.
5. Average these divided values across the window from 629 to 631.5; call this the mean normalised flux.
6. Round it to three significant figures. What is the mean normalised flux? 1.02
